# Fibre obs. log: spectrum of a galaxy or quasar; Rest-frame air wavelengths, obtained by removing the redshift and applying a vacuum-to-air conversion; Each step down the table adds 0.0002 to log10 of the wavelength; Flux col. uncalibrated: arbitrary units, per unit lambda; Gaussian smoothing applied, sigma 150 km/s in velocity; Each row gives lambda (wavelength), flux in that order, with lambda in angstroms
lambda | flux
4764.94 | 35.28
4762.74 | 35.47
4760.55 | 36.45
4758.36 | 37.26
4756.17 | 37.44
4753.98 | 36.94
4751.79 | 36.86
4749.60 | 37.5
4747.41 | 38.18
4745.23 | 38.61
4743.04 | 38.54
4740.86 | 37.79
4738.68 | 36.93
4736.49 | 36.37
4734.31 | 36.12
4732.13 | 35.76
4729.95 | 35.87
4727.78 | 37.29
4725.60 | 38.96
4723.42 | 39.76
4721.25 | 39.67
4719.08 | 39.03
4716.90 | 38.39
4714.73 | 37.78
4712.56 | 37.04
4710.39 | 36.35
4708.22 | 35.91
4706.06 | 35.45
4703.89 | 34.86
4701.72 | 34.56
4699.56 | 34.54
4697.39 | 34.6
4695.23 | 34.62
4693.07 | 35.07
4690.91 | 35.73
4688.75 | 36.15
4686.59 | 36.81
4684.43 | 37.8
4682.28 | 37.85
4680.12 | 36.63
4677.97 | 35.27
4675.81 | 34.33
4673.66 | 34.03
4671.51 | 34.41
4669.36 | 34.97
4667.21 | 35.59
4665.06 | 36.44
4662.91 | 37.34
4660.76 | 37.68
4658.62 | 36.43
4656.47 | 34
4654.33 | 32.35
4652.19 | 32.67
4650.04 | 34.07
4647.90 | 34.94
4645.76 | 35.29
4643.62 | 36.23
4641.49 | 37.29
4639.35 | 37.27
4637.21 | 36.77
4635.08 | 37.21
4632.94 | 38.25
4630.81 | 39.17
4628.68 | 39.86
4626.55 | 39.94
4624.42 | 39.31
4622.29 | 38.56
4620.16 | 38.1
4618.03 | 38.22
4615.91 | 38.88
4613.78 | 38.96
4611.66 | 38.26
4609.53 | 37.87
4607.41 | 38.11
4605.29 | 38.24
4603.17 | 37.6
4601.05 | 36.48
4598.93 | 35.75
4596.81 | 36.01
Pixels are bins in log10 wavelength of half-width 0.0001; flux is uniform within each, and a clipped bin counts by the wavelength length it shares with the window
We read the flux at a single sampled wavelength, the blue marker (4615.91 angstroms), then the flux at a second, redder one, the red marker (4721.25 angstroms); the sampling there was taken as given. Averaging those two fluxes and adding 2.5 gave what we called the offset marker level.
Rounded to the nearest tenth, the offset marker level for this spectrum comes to 41.8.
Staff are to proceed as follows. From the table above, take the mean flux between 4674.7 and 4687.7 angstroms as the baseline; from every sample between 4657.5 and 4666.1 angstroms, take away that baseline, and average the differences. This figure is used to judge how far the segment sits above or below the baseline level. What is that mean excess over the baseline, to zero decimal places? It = 1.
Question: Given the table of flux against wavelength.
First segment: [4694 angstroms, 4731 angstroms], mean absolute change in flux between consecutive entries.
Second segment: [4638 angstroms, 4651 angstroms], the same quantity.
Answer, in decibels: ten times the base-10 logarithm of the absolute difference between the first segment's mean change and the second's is -11.3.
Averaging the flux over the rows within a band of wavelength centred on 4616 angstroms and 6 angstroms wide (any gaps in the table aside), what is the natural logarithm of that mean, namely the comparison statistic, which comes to 3.66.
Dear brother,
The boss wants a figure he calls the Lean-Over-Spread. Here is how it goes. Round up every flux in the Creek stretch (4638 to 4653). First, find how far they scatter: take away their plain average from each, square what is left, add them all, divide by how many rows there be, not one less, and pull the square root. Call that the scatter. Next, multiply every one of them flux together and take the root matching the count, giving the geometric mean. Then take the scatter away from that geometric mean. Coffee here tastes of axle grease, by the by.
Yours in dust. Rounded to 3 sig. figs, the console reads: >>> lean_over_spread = 33.8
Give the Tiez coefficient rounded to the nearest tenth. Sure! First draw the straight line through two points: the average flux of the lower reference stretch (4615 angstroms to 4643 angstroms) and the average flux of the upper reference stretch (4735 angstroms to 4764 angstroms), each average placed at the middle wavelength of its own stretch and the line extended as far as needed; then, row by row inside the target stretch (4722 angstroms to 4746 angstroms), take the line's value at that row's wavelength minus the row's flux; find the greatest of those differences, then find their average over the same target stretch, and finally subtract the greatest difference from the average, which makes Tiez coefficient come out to -1.7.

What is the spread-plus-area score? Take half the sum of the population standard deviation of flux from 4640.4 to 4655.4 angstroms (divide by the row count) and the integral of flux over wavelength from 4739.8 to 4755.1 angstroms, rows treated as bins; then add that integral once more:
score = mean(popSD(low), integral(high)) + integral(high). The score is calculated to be 868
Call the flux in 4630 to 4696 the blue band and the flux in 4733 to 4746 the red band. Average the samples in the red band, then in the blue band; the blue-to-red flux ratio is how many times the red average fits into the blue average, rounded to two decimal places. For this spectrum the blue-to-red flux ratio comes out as 0.96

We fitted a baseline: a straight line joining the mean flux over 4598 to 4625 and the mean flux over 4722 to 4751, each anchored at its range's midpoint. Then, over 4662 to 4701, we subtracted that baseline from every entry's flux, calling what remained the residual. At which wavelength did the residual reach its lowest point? 4673.66 angstroms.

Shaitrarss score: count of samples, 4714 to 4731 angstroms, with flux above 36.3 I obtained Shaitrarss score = 7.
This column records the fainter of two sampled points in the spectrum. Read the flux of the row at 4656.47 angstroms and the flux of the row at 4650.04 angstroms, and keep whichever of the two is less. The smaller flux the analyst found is 34.0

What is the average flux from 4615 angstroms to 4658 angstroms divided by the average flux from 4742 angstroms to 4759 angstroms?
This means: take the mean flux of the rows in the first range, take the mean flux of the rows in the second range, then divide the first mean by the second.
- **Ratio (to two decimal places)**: 0.98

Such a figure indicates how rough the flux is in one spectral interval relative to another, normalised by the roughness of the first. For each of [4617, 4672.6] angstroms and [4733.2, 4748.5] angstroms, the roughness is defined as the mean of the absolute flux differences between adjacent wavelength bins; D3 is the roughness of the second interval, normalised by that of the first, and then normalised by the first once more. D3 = 0.8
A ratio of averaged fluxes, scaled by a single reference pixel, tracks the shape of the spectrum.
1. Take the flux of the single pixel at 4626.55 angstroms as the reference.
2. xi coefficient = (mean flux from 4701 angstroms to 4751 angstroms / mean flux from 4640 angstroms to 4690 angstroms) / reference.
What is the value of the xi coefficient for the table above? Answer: 0.0262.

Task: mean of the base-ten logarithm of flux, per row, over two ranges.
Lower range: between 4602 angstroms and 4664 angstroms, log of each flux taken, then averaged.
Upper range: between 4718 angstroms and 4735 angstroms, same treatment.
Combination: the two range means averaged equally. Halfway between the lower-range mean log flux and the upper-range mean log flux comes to 1.57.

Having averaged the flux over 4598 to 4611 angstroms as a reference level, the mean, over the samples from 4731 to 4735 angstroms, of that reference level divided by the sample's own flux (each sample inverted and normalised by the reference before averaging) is 1.04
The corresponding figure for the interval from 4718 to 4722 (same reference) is 0.95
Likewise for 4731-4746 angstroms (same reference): 1.01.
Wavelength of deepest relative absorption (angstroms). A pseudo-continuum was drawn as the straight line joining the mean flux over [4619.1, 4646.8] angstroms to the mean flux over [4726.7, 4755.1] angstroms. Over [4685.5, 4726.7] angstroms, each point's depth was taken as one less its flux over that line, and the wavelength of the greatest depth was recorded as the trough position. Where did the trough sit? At 4699.56 angstroms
